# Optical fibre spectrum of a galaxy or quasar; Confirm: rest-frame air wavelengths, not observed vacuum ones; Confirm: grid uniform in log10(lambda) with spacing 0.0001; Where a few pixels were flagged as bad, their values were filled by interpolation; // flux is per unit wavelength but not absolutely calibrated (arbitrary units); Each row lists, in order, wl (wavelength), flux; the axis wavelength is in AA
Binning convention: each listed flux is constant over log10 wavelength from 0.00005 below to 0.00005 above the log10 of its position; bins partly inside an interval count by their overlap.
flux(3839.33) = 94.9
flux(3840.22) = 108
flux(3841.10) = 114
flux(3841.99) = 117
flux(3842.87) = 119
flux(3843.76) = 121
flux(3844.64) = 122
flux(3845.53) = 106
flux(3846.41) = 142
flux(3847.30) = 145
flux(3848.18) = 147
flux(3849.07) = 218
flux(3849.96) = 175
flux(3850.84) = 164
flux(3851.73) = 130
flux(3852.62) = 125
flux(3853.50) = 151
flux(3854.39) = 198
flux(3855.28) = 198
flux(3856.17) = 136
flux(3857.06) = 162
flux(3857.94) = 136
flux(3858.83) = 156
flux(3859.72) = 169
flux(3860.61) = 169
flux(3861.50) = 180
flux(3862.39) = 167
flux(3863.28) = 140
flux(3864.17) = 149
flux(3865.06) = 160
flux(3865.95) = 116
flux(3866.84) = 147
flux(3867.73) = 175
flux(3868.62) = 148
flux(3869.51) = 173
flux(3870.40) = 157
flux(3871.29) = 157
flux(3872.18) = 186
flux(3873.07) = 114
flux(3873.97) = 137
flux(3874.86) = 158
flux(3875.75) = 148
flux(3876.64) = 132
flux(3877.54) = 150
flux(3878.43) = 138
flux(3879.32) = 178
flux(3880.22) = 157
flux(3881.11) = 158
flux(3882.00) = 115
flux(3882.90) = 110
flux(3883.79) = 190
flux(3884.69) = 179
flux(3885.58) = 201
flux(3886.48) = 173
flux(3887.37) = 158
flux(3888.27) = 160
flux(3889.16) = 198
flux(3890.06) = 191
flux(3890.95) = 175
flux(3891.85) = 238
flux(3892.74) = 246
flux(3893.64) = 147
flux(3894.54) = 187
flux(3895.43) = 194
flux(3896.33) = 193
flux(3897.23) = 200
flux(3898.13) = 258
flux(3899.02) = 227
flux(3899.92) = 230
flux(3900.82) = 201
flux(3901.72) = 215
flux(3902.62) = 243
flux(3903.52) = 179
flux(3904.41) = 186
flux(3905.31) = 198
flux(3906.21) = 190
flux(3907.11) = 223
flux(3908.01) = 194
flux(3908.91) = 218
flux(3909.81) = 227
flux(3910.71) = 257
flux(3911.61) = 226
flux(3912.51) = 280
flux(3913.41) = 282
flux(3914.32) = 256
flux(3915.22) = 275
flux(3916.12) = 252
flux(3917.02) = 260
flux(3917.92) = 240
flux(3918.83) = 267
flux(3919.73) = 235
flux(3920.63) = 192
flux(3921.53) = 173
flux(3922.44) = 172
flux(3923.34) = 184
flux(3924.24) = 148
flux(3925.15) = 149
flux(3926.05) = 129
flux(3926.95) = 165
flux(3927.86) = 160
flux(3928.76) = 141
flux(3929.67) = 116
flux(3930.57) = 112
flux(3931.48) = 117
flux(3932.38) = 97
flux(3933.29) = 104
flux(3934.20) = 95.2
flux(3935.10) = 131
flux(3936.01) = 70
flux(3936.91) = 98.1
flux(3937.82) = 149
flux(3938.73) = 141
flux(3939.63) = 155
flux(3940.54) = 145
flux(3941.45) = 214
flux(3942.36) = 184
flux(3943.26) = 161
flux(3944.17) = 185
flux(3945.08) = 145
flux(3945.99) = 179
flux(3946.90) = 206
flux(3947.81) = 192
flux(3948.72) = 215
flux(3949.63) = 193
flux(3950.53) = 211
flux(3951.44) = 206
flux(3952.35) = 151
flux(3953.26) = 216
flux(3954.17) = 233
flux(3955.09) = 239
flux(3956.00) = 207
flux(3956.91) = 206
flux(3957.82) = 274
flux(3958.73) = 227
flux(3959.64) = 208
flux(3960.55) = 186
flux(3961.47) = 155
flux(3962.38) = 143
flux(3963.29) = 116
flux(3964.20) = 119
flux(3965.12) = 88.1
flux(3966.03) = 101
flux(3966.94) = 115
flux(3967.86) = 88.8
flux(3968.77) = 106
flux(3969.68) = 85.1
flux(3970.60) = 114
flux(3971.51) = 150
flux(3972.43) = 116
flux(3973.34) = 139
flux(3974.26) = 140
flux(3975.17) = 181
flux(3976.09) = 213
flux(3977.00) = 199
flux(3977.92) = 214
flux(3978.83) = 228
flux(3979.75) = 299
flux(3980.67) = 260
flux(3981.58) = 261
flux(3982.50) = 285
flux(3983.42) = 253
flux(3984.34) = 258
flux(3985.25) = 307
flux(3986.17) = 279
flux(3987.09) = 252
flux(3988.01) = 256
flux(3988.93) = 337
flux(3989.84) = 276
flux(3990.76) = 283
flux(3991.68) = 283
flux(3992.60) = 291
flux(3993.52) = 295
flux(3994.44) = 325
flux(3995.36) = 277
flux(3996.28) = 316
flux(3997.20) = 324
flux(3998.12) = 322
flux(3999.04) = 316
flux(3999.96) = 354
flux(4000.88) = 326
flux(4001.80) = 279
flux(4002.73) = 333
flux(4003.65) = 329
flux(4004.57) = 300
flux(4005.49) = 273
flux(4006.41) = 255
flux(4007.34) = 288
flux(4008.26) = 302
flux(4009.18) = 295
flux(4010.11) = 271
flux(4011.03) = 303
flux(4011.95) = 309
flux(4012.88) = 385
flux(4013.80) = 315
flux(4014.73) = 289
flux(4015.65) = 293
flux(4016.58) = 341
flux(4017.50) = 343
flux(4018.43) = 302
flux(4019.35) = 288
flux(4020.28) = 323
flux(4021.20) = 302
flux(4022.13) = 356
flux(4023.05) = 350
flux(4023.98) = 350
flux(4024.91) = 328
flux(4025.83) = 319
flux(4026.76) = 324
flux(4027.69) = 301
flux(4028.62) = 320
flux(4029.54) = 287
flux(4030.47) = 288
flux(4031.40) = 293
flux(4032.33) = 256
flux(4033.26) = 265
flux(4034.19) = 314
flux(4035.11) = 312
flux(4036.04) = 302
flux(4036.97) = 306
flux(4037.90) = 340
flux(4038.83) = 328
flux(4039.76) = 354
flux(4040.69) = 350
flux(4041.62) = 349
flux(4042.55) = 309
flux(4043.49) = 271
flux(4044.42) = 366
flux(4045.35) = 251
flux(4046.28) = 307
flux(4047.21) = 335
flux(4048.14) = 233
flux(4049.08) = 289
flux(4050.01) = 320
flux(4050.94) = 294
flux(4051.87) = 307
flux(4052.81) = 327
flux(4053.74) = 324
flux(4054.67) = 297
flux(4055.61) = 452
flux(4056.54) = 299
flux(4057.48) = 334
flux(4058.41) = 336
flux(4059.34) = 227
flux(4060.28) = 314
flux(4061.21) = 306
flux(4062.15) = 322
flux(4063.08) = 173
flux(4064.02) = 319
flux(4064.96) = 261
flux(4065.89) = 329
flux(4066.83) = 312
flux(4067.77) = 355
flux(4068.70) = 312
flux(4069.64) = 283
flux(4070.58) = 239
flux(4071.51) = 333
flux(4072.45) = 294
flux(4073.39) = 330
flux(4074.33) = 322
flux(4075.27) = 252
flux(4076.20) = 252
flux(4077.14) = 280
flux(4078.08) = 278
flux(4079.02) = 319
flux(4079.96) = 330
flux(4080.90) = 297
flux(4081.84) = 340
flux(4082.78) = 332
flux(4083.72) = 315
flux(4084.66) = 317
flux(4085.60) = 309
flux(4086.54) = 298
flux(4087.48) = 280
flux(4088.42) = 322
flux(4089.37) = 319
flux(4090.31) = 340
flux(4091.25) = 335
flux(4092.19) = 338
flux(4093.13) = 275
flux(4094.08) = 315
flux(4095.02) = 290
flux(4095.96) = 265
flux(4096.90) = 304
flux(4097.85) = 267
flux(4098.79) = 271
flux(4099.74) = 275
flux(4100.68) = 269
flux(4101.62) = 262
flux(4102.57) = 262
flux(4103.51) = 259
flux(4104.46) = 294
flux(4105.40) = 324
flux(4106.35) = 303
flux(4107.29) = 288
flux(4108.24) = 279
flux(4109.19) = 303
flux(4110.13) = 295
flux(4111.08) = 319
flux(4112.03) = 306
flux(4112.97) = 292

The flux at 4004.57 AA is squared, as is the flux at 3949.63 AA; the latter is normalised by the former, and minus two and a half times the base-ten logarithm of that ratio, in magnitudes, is 1.0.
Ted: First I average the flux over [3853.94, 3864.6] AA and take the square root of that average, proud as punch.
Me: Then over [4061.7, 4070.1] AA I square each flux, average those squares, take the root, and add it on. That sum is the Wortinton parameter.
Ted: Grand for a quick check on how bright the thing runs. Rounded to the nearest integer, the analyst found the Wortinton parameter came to 313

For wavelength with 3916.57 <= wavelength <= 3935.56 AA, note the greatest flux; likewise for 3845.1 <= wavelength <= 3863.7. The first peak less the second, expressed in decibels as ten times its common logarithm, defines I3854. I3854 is 17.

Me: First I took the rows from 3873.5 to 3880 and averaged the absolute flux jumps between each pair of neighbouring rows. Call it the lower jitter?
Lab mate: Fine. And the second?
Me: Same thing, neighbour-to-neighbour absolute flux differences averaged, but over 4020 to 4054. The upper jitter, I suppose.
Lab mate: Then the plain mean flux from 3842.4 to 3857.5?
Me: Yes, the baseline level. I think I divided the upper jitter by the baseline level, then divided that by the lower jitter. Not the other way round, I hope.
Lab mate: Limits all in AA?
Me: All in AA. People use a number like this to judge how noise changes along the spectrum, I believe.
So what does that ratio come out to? 0.010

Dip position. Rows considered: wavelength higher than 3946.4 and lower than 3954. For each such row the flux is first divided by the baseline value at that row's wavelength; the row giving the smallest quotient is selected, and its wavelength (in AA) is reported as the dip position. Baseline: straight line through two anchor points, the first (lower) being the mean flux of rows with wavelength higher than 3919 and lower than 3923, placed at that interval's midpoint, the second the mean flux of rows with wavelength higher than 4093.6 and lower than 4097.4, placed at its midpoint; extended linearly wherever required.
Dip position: 3952.35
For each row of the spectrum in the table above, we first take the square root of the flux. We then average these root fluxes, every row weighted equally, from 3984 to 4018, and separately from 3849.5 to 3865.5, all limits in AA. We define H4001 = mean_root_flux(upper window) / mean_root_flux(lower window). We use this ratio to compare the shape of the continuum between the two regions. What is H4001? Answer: 1.4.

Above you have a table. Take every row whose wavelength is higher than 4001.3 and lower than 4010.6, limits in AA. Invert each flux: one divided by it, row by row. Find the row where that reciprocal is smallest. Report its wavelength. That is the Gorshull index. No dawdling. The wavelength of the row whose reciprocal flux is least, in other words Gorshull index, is 4002.73 AA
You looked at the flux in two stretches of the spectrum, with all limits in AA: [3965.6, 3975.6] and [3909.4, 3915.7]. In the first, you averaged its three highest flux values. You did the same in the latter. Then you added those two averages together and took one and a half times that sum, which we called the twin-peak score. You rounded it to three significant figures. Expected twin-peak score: 654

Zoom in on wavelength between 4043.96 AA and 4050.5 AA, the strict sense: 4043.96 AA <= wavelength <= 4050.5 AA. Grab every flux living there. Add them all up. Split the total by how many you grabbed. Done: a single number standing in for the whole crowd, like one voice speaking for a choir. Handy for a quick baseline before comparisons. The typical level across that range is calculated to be 300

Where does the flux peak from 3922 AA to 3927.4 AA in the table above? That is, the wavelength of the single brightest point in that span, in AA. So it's 3923.34 AA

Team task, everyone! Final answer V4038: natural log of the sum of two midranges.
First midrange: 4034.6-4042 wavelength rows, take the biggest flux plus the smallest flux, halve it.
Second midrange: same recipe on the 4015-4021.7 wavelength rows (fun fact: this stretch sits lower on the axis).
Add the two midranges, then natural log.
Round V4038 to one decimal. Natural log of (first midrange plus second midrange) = 6.5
